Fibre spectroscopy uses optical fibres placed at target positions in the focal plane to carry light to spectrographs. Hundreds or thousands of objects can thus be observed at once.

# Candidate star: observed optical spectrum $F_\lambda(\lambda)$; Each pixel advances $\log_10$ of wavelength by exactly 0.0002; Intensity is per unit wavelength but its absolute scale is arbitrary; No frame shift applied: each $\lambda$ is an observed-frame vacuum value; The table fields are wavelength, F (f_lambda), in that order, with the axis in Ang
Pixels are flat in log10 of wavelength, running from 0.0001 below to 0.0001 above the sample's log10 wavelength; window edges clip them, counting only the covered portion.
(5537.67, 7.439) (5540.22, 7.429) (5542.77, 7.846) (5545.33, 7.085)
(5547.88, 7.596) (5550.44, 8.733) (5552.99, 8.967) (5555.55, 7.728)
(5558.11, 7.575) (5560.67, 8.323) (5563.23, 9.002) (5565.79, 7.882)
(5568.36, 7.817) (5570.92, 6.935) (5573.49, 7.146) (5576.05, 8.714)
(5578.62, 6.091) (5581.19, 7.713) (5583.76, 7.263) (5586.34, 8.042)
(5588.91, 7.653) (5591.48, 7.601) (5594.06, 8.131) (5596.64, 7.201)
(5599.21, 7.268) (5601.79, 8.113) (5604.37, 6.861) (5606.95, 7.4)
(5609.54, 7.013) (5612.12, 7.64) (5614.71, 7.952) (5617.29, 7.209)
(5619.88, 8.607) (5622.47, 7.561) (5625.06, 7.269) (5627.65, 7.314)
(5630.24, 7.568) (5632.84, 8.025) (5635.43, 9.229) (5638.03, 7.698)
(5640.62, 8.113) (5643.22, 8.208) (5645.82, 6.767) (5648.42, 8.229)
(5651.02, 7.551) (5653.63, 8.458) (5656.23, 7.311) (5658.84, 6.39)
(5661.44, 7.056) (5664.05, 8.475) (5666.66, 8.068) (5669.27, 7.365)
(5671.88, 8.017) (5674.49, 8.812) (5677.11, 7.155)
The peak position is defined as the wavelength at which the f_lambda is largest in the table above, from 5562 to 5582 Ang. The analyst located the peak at 5563.23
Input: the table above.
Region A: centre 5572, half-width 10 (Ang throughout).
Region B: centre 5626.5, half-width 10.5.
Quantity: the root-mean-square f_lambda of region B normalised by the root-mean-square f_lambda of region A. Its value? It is 1.02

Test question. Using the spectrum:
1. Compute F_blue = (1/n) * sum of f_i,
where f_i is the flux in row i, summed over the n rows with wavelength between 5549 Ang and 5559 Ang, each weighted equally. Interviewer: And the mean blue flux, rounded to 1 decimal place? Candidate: 8.3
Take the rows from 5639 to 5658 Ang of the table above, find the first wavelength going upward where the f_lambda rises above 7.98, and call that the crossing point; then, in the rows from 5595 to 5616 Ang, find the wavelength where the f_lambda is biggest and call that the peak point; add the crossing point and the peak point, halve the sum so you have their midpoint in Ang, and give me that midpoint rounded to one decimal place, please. 5621.2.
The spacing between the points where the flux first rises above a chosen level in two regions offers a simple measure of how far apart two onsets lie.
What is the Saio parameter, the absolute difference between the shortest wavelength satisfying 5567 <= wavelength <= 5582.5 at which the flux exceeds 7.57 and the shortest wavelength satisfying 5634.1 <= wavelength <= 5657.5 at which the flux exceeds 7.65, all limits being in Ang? 67.1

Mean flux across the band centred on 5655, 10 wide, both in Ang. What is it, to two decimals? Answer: 7.43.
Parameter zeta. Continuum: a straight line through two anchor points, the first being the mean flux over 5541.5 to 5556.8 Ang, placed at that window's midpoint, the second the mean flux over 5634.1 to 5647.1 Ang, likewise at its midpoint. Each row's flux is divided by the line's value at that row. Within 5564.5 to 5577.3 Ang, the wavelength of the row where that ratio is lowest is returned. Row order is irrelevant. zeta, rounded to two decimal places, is 5570.92 Ang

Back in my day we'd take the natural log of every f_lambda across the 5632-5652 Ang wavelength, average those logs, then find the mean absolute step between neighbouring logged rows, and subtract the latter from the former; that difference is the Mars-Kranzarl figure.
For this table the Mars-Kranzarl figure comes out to 1.95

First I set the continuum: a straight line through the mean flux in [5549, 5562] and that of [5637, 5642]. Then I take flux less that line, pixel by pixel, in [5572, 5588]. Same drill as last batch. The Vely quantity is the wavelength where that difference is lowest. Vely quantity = 5578.62 Ang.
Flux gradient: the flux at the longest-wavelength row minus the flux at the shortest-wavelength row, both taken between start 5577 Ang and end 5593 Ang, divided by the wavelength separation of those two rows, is 0.12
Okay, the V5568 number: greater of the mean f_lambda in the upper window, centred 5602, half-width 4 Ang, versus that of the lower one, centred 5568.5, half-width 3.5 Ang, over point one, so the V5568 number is 75.4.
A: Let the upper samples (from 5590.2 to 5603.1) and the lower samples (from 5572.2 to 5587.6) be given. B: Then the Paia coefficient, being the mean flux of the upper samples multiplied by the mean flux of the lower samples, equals 57.4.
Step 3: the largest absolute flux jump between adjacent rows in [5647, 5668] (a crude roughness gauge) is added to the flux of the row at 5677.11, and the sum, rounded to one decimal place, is 8.6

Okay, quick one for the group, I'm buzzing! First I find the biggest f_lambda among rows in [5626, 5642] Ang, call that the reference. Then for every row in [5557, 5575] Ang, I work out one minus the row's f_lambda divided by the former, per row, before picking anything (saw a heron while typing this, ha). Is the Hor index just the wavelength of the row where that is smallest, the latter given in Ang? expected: 5563.23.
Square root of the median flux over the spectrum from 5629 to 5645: 2.84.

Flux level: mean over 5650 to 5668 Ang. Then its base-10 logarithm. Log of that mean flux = 0.882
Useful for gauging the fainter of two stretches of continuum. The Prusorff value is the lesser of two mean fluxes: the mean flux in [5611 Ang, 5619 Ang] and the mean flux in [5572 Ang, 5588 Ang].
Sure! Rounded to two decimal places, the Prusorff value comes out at 7.49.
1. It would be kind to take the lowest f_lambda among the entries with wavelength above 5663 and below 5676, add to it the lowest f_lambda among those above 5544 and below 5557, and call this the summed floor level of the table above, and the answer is 14.45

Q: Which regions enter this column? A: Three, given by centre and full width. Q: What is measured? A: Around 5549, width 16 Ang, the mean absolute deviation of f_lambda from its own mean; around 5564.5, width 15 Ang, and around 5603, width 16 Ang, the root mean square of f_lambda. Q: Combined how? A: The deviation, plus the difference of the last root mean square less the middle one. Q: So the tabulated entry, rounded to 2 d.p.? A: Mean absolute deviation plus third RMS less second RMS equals -0.06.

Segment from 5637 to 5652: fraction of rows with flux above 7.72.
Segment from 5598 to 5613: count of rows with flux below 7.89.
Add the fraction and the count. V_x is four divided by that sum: 0.73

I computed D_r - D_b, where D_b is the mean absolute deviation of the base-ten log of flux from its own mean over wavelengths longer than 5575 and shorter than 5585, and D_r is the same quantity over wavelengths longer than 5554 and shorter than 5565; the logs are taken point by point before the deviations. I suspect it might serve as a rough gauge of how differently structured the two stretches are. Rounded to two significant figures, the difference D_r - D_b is -0.019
